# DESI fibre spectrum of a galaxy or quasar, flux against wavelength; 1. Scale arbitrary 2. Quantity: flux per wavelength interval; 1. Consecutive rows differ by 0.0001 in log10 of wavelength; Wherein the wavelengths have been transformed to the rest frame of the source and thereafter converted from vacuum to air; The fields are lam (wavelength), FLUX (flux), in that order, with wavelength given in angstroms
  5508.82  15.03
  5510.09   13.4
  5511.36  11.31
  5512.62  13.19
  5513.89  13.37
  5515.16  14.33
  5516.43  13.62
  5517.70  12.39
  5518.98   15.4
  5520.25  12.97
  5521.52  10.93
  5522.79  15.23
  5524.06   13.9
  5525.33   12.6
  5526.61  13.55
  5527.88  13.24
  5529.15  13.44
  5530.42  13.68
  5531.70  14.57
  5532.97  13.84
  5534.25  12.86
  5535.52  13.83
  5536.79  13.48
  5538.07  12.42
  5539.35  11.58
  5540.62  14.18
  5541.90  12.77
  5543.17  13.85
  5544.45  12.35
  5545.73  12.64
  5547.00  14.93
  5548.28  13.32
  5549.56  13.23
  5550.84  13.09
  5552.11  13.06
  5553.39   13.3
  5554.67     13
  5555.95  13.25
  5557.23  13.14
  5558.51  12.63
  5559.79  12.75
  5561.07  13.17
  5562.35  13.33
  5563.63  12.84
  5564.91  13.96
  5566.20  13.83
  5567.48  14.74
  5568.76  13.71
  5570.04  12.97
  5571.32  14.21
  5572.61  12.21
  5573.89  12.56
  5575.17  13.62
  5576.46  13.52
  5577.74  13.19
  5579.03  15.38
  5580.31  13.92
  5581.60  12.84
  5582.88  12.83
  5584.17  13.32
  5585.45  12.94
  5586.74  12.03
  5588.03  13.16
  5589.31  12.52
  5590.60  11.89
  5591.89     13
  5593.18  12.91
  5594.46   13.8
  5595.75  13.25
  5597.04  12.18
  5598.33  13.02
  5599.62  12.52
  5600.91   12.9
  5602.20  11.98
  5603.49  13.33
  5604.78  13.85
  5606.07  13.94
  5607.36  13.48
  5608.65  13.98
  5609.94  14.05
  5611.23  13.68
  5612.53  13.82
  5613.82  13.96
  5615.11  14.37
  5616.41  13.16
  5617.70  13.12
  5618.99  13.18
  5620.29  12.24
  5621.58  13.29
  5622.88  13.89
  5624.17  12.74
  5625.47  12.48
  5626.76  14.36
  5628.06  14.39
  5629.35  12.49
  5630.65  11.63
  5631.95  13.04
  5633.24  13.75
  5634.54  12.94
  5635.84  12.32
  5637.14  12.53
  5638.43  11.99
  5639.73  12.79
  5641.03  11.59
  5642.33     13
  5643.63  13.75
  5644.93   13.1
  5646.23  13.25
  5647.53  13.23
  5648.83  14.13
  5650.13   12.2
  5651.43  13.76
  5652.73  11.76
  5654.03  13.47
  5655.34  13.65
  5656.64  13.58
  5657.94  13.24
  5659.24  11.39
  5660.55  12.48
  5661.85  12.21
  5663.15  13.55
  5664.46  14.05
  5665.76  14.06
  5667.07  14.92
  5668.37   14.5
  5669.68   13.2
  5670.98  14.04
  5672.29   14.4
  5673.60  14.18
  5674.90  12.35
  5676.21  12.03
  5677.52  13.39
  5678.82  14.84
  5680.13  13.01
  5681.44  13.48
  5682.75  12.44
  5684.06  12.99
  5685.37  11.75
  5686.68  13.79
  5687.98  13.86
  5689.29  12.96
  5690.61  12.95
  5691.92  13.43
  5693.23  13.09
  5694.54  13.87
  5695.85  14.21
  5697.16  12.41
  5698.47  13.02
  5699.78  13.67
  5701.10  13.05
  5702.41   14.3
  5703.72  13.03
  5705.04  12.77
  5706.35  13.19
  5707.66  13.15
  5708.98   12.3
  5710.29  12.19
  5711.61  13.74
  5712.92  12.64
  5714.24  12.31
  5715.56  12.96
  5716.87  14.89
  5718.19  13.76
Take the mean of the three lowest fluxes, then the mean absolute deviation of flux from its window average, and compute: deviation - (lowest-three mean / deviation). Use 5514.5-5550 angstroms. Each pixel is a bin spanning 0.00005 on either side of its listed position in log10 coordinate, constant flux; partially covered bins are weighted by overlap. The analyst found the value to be -14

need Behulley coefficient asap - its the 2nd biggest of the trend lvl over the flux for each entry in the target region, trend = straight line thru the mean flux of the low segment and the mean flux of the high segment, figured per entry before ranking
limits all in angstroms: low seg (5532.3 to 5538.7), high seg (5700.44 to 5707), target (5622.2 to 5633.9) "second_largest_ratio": 1.06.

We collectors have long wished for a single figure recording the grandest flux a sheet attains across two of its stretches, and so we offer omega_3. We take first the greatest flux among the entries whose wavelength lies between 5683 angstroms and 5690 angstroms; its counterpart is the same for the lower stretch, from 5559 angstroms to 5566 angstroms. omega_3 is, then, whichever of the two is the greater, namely 14.0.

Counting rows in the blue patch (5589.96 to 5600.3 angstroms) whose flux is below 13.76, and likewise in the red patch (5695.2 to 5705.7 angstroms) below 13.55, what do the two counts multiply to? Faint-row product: 35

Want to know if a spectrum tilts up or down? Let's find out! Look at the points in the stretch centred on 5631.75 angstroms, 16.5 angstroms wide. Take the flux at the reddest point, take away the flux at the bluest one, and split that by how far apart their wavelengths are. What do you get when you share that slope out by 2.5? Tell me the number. 0.001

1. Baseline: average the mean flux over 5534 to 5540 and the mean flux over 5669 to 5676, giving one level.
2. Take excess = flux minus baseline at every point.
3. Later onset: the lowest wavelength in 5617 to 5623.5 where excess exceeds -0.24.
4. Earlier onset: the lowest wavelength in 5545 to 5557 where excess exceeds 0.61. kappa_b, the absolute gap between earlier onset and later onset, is 70.7 angstroms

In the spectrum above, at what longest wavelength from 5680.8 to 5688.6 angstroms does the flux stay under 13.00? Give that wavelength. 5685.37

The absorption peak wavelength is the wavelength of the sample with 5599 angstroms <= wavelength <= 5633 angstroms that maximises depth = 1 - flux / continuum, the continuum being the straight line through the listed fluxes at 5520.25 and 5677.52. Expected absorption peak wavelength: 5630.65 angstroms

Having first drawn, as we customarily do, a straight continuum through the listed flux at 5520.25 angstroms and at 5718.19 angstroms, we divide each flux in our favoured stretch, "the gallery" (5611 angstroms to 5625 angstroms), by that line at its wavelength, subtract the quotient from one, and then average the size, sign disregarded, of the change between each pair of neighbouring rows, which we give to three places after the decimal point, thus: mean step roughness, 0.043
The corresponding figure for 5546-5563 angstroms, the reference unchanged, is 0.025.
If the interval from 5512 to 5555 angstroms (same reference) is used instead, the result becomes 0.085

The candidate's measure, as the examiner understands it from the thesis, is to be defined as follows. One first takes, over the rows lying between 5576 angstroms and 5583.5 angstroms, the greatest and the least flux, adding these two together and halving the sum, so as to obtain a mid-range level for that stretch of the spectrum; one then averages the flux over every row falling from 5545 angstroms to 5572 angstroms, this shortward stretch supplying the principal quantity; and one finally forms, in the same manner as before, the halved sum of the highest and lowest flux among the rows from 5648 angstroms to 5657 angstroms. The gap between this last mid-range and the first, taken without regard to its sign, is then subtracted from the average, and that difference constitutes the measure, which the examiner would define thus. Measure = 12.2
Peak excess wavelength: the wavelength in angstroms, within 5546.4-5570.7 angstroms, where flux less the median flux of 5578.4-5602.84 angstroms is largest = 5547.00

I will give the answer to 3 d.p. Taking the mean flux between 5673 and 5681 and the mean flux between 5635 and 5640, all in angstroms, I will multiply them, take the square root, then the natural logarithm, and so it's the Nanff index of 2.553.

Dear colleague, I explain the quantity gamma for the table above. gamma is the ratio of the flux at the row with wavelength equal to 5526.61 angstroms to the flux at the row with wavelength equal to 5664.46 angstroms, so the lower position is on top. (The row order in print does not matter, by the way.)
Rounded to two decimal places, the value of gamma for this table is 0.96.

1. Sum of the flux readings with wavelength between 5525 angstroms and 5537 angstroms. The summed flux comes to 135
